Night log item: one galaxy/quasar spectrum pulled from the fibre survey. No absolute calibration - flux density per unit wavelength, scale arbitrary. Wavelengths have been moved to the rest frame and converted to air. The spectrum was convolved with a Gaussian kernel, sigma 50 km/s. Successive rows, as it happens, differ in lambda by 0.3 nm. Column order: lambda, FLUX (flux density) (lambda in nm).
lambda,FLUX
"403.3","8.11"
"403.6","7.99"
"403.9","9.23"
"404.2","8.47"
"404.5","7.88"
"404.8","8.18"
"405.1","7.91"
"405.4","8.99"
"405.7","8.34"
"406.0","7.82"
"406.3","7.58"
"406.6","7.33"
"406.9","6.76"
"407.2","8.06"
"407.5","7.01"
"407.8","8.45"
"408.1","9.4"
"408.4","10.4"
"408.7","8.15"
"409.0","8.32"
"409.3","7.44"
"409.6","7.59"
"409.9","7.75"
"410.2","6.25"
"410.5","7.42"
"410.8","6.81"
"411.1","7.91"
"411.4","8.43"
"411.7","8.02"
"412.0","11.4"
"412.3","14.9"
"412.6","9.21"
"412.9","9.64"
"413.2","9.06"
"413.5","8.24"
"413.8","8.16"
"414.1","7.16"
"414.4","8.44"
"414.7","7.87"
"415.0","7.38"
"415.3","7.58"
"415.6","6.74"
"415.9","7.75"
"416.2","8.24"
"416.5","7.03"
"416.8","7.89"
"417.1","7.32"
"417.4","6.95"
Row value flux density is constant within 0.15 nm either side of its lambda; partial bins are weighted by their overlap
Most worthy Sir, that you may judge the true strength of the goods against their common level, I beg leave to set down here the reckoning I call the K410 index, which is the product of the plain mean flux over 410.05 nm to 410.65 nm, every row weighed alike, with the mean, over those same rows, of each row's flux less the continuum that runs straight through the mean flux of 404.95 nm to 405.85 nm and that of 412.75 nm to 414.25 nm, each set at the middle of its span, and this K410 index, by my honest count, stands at -10.9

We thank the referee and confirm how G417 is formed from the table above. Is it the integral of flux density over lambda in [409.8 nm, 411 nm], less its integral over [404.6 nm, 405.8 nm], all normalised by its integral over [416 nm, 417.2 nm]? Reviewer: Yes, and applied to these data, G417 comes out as -0.2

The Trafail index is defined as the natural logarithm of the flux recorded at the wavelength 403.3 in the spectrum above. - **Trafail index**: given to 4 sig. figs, 2.093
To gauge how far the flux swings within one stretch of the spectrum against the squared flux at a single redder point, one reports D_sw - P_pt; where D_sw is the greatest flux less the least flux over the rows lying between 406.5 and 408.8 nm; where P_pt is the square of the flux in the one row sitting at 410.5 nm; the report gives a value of -51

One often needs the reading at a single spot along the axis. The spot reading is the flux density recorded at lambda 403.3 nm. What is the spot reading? 8.11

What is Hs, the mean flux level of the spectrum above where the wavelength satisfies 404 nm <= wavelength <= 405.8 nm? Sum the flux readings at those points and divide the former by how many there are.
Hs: 8.3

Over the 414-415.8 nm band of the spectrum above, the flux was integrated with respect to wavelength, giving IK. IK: 14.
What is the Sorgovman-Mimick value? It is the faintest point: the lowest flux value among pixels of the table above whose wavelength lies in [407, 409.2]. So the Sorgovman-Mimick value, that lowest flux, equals 7.01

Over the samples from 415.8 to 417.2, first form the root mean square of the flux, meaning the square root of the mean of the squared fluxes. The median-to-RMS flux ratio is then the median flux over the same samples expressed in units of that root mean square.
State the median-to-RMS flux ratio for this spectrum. 1.01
